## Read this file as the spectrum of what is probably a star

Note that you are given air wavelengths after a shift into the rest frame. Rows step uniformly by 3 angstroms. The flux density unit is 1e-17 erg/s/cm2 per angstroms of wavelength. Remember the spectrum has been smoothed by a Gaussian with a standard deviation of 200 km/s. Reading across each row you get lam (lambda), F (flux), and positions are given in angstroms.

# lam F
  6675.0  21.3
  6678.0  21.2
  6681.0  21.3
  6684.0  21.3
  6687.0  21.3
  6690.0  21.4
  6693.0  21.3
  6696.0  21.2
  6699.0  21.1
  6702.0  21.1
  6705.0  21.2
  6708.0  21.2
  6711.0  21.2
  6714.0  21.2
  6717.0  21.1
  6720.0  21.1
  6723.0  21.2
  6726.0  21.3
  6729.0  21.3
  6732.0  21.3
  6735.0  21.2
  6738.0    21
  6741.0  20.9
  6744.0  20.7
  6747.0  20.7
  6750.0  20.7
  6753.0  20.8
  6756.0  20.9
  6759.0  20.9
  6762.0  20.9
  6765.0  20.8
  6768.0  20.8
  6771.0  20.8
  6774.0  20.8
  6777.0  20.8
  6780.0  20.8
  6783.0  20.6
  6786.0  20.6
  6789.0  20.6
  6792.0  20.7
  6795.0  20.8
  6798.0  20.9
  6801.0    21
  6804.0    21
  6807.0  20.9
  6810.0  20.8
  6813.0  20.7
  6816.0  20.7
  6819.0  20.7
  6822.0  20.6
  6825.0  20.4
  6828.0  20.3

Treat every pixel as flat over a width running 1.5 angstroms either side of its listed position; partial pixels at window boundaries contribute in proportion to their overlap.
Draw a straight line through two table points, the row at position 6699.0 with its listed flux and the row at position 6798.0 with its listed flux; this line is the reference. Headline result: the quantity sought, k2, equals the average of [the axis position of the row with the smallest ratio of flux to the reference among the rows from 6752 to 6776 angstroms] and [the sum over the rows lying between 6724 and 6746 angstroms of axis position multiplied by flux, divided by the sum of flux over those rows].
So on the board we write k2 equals 6744.0 angstroms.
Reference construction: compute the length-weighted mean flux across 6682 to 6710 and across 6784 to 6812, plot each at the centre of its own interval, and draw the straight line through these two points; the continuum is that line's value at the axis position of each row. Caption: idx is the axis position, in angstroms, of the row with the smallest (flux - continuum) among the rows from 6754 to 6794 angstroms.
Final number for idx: 6783.0 angstroms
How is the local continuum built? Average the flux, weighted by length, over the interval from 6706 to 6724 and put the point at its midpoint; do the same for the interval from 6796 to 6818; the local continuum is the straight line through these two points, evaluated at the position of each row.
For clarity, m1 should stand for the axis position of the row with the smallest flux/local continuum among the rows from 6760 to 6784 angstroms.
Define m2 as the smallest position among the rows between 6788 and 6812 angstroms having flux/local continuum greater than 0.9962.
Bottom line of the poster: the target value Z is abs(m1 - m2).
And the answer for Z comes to 15 angstroms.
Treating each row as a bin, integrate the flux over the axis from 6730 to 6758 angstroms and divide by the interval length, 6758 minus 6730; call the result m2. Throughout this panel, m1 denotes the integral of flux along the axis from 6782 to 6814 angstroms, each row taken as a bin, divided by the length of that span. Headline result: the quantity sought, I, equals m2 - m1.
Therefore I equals 0.1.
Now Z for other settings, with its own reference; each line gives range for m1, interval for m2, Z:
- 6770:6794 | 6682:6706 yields 99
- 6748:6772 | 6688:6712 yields 60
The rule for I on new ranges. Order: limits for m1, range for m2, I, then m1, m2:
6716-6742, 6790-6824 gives -0.4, 21.2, 20.8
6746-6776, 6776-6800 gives -0.1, 20.8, 20.7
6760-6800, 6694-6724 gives 0.4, 20.8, 21.2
